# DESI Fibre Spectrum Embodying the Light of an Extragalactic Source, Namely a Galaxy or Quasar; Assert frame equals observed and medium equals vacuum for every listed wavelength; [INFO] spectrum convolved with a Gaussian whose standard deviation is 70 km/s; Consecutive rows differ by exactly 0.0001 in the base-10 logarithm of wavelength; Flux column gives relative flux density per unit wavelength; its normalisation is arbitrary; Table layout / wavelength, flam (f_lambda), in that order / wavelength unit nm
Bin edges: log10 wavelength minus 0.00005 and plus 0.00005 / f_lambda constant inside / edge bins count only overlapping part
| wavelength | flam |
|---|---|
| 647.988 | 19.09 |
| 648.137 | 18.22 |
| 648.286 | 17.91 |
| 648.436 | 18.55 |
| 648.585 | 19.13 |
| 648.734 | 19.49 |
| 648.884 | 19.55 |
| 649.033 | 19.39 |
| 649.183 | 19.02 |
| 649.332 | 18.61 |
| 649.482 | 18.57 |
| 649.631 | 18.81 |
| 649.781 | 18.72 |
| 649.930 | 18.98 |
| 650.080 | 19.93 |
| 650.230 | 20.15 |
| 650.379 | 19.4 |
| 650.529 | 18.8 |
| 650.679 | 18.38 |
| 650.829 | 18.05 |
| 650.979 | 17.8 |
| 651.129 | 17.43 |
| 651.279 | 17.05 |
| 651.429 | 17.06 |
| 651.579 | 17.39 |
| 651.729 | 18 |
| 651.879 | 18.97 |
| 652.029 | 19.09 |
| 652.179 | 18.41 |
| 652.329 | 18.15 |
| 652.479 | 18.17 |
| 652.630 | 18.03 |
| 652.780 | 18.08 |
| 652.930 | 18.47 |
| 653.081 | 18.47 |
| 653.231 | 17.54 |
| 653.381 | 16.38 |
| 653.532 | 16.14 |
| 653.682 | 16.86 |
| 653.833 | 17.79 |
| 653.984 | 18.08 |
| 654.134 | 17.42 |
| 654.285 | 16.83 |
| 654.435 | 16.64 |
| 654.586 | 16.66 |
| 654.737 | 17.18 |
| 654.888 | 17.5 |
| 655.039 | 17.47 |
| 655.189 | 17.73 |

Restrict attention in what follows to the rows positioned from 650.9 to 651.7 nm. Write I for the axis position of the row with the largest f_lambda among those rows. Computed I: 650.979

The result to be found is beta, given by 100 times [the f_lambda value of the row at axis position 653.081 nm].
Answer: 1847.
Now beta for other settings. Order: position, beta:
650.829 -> 1805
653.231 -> 1754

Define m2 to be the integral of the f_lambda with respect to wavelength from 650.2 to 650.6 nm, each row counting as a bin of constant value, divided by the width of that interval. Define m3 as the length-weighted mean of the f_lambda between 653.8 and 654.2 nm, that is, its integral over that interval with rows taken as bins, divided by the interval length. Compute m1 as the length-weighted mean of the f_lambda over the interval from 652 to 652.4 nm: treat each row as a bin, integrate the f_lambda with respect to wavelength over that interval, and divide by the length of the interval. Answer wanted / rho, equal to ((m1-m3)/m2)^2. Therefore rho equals 0.0014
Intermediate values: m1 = 18.5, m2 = 19.4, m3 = 17.8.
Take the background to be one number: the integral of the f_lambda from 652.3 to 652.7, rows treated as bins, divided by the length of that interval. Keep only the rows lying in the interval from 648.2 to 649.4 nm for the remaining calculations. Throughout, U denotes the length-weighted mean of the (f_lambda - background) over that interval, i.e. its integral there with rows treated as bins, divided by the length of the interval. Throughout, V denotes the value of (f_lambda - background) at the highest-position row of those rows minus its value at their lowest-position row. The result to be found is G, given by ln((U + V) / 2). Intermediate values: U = 0.9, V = 0.7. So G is -0.2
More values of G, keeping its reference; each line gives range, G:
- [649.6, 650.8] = -1.2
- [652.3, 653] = -1.6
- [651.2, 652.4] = -0.7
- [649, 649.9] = -3.3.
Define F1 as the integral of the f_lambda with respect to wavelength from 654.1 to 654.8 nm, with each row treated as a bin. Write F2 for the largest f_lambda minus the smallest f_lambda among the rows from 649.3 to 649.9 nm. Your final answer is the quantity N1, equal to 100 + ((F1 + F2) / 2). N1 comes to 106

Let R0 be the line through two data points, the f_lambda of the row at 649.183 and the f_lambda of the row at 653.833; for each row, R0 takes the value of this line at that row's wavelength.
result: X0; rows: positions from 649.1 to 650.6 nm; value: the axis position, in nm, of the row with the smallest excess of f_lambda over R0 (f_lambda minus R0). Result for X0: 649.482 nm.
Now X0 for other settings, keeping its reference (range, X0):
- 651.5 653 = 651.579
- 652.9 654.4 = 653.532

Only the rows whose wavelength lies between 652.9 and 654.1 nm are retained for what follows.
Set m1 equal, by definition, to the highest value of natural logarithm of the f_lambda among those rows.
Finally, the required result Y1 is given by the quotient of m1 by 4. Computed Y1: 0.729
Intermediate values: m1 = 2.92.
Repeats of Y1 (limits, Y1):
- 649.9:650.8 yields 0.751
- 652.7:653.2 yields 0.729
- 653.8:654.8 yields 0.724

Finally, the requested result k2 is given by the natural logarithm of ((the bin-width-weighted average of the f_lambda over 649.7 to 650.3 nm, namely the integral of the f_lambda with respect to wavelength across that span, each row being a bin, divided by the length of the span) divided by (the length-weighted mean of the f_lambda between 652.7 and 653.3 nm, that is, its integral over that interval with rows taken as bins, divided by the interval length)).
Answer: 0.07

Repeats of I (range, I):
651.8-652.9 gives 652.029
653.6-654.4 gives 653.984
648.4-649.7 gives 648.884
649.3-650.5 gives 650.230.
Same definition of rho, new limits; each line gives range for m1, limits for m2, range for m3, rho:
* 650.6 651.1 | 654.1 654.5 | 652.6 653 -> 0.0002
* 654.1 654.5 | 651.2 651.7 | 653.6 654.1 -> 0.0013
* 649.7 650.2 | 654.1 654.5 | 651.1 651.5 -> 0.0157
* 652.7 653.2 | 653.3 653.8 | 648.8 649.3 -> 0.0034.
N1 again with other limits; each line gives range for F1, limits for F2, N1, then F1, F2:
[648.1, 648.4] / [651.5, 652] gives 104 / 5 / 1.58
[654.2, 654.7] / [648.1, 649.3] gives 105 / 8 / 1.64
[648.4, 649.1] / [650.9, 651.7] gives 107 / 13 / 0.75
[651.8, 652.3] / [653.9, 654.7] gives 105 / 9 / 1.44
